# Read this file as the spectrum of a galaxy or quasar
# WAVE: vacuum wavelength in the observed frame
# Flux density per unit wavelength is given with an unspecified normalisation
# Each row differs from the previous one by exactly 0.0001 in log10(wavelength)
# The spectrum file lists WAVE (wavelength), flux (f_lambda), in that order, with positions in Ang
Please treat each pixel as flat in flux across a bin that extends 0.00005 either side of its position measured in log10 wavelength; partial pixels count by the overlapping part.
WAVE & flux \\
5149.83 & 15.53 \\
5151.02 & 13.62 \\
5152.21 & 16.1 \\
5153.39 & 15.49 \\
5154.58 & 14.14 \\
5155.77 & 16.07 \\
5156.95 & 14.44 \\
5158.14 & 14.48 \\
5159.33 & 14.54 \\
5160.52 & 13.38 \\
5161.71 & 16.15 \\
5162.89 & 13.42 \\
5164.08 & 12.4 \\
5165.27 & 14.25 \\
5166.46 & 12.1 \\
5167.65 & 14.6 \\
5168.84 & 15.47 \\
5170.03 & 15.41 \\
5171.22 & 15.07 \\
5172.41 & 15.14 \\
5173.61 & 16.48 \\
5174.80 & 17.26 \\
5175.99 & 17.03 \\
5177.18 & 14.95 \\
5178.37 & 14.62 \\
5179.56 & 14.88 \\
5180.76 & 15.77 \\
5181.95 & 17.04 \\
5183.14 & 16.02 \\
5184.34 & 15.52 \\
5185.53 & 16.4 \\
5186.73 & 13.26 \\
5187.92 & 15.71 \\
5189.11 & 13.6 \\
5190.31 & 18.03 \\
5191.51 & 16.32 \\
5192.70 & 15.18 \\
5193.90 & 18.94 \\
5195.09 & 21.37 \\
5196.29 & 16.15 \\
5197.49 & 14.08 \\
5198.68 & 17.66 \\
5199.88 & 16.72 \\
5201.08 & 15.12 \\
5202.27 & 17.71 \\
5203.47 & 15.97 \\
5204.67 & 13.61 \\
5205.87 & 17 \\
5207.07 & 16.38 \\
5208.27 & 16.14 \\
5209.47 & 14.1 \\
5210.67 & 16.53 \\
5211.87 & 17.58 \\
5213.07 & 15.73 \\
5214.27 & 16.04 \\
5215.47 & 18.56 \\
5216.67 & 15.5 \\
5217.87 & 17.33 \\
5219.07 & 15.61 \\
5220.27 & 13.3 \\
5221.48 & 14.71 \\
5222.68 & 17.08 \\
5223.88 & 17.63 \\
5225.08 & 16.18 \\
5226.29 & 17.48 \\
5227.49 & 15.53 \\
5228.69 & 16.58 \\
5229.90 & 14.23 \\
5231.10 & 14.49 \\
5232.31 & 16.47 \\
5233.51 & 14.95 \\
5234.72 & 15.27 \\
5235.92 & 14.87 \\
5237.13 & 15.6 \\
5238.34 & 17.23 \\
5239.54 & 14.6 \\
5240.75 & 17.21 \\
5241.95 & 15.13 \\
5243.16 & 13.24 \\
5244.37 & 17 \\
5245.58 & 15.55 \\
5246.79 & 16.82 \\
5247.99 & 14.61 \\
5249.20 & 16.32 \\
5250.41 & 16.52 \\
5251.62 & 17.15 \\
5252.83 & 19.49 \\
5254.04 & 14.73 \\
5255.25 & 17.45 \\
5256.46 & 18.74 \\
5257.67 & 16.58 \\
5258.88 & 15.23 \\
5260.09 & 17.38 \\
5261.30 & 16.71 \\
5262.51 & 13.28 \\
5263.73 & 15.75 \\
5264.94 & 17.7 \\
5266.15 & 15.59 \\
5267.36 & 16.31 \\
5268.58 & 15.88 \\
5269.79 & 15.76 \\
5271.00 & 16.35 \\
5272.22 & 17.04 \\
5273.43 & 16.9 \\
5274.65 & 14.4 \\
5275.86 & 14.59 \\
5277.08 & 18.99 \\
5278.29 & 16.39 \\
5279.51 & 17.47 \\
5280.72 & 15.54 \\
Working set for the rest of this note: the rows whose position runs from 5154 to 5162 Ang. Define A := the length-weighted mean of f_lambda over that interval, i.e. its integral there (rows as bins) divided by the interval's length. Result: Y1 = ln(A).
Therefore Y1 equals 2.69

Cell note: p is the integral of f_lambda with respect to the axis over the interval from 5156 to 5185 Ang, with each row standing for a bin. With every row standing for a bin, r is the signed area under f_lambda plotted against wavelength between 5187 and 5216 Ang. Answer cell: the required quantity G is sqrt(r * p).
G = 455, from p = 436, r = 475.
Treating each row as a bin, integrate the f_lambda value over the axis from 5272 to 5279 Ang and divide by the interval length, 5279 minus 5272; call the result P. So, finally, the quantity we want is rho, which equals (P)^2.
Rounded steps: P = 16.4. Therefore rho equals 268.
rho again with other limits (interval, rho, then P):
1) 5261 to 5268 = 251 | 15.8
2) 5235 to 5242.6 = 248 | 15.7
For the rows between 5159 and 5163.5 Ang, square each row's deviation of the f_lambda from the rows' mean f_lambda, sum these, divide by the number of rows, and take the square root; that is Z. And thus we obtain 1.13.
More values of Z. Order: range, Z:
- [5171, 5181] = 0.94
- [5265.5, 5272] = 0.30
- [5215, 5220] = 1.27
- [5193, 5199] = 2.47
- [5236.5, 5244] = 1.41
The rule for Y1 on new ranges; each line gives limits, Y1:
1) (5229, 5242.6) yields 2.74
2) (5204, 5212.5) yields 2.77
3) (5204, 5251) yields 2.76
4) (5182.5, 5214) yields 2.78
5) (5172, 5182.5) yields 2.77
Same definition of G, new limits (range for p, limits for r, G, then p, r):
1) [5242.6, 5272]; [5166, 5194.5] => 462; 478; 446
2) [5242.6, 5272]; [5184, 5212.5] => 470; 478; 462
